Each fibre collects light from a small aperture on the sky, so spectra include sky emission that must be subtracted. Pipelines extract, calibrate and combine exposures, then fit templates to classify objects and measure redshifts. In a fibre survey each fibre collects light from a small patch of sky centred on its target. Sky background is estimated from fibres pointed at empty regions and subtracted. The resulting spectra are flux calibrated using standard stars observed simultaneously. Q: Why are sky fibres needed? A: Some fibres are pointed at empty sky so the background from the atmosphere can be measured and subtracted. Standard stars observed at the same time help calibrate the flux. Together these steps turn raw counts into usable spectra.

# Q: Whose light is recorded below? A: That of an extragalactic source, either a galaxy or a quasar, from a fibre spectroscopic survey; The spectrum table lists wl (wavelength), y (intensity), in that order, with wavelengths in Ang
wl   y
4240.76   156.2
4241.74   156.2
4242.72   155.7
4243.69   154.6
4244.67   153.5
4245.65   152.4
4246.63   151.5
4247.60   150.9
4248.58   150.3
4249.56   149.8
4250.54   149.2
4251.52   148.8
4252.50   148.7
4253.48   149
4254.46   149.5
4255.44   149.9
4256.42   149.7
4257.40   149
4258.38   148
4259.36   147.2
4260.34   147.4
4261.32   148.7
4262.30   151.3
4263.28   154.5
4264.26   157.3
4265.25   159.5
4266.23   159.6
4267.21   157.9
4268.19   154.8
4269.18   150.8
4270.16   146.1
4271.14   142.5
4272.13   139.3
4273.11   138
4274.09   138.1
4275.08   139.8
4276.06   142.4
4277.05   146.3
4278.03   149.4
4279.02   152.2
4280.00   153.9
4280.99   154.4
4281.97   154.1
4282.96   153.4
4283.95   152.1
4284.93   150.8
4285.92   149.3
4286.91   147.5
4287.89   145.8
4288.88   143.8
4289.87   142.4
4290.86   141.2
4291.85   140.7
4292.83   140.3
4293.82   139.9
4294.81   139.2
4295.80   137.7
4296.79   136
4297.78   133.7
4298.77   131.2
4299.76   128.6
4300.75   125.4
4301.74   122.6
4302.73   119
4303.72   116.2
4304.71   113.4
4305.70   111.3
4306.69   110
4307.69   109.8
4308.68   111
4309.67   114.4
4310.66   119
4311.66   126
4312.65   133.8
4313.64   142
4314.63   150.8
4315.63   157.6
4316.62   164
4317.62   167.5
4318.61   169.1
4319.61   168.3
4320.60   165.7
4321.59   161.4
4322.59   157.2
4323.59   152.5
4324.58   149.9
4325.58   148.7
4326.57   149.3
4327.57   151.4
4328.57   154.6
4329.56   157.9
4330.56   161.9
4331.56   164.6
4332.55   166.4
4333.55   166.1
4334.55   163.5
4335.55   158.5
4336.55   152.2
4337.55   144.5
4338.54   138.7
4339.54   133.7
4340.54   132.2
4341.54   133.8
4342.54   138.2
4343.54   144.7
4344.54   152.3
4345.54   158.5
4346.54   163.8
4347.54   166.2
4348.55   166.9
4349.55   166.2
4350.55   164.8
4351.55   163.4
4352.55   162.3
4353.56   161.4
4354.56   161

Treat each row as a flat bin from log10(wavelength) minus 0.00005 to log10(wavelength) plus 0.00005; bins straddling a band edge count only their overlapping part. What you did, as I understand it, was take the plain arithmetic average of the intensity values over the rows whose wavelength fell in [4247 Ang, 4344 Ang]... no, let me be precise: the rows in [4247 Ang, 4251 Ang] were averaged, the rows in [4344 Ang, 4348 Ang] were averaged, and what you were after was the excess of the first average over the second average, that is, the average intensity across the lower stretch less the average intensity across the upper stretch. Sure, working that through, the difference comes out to -10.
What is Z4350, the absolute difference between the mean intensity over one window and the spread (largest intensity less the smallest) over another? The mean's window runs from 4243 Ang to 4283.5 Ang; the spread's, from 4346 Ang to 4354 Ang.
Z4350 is 144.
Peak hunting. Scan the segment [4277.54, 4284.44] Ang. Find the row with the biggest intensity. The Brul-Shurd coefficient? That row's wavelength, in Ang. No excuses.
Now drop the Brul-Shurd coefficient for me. 4280.99 Ang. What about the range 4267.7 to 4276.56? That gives 4268.19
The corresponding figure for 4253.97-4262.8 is 4262.30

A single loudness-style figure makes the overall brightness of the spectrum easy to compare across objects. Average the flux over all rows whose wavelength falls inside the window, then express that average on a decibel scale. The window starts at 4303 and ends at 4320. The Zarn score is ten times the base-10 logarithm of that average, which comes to 21.3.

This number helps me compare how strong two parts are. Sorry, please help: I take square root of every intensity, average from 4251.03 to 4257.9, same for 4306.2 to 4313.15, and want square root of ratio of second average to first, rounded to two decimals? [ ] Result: 0.94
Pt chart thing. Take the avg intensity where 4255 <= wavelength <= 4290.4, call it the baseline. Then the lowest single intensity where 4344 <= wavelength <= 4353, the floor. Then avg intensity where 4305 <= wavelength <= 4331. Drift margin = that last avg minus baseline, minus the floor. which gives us -157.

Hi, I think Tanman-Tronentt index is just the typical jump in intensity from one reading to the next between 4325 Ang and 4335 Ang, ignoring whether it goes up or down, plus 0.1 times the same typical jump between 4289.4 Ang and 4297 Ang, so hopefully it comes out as 2.4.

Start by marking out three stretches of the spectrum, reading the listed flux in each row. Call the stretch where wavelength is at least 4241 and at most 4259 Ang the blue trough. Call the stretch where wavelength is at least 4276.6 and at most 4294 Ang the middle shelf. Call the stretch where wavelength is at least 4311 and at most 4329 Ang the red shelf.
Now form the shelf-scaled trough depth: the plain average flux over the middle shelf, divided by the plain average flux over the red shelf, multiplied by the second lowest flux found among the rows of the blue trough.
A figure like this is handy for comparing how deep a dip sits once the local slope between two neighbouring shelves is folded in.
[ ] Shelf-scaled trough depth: 143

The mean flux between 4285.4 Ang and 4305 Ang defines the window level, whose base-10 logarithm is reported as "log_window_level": 2.13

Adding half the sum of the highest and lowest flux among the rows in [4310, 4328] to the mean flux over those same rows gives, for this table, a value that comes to 296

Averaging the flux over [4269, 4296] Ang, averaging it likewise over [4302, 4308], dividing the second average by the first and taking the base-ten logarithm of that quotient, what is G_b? -0.11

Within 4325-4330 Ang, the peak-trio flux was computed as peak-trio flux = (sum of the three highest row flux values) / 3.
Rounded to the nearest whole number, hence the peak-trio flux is 155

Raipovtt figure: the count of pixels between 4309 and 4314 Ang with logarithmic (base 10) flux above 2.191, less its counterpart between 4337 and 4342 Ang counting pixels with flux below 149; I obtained -5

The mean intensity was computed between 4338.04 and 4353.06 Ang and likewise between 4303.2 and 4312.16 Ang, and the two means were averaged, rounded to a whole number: 133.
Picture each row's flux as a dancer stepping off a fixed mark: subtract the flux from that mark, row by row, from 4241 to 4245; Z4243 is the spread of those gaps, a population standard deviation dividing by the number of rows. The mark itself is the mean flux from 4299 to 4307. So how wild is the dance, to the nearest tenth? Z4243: 1.0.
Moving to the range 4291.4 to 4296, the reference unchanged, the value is 1.1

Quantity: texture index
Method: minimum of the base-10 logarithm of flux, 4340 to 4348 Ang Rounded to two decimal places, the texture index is 2.12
